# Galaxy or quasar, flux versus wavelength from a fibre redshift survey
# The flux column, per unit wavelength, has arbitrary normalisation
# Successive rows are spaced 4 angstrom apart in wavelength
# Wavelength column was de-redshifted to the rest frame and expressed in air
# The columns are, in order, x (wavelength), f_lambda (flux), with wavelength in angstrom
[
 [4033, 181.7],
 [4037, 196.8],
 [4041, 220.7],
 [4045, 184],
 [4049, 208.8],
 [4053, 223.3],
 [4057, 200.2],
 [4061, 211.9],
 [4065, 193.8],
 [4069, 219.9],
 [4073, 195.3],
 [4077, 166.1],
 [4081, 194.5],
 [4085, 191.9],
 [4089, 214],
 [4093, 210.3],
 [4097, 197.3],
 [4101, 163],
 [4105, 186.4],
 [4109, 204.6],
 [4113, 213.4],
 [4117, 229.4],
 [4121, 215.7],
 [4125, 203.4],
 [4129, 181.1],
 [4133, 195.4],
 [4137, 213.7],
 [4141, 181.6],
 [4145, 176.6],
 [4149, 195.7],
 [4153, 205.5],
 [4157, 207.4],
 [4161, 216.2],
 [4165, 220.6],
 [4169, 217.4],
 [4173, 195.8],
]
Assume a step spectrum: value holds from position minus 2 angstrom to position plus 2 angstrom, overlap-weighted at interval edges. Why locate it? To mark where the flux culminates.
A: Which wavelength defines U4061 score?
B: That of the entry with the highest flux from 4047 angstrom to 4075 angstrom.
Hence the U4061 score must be 4053 angstrom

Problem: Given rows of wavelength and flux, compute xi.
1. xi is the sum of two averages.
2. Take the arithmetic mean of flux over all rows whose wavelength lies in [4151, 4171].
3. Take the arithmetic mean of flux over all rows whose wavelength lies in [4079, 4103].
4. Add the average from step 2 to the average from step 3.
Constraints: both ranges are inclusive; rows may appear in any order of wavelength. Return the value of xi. 409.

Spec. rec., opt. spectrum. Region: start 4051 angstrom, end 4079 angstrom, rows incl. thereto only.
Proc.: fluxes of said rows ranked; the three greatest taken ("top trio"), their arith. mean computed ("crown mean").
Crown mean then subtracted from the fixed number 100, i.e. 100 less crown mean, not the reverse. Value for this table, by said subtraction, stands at -118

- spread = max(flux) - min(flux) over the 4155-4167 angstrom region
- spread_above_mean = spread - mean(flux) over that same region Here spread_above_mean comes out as -202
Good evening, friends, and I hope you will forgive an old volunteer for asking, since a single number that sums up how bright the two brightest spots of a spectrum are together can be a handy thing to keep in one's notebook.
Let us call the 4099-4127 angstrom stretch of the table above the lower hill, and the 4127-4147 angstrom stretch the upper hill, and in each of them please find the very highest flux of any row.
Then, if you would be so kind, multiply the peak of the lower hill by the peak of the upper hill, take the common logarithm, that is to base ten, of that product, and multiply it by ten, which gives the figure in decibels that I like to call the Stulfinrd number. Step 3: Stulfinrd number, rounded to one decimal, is 46.9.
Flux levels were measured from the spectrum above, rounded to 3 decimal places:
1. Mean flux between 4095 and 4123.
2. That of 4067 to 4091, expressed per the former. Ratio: 0.978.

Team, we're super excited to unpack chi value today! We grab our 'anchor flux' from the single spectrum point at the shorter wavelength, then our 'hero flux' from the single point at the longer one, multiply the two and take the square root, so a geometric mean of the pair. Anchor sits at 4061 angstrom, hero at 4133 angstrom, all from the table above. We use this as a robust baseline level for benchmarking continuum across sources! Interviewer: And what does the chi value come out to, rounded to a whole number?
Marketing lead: 203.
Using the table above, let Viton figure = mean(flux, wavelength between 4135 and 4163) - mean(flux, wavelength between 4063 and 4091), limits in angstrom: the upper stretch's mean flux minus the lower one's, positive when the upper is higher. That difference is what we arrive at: 3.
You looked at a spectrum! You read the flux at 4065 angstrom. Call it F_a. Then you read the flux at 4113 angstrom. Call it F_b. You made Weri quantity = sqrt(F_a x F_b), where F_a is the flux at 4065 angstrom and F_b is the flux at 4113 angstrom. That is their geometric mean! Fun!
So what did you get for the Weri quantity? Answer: 203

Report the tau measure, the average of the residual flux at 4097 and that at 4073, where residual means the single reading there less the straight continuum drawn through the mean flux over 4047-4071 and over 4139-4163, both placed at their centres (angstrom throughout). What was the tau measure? -10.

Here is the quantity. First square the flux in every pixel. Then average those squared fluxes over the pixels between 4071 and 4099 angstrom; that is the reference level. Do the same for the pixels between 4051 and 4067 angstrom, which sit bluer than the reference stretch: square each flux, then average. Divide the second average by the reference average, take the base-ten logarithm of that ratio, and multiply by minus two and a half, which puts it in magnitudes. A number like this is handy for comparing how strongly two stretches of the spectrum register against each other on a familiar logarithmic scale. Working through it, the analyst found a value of -0.12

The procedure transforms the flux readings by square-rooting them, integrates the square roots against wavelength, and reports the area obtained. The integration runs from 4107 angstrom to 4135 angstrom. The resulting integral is 402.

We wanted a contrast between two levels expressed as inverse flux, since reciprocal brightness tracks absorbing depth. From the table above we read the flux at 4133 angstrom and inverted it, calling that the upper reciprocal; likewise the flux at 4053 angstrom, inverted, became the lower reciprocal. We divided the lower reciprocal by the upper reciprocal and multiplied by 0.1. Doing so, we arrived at 0.088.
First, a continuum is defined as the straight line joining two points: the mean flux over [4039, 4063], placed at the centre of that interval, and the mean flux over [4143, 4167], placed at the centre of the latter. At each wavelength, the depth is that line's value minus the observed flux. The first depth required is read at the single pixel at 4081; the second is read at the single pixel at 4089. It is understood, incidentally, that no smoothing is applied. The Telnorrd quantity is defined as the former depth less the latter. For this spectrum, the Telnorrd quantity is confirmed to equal 20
